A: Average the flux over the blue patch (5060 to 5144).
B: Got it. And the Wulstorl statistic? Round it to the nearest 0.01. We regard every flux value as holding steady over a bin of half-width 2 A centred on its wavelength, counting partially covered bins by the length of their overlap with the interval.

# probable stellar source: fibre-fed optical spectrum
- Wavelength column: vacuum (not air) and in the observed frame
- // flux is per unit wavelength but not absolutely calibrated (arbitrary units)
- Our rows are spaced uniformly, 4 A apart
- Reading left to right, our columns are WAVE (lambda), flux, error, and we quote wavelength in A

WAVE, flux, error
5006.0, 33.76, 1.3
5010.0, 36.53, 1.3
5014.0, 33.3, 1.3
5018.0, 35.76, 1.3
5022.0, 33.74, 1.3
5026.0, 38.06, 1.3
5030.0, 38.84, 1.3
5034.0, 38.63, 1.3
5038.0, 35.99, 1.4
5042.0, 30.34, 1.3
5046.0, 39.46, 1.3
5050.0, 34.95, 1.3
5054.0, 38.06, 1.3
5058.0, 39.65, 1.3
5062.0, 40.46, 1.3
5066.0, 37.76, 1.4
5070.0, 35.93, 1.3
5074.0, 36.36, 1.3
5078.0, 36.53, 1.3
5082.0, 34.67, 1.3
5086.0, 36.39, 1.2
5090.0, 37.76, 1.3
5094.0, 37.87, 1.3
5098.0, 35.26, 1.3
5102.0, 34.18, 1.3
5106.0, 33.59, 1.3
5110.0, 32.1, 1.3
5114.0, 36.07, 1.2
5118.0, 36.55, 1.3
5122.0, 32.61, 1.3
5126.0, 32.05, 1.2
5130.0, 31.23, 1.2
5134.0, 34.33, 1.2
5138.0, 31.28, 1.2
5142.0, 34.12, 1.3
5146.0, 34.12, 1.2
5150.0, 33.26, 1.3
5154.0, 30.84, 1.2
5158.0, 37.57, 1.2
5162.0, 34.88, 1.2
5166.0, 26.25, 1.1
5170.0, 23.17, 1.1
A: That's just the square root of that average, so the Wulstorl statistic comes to 5.92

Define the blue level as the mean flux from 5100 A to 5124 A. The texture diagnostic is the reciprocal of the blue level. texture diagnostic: 0.0293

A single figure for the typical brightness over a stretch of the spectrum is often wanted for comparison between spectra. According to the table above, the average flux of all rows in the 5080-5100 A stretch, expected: 36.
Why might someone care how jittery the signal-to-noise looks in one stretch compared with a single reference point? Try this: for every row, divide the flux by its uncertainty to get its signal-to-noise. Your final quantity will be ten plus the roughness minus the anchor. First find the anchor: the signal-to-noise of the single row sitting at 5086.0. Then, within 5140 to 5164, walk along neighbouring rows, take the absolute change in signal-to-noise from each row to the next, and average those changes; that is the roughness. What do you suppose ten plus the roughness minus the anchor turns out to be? -18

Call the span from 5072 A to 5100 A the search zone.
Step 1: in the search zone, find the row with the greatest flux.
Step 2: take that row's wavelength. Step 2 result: 5094.0 A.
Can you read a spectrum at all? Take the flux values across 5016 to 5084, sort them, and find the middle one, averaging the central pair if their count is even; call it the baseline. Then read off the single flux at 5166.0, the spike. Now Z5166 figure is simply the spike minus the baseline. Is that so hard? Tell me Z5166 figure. -10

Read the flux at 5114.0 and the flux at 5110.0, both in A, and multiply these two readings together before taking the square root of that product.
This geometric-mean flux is 34.0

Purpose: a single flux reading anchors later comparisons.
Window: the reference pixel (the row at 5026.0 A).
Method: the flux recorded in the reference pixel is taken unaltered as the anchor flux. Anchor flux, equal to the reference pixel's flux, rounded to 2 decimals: 38.06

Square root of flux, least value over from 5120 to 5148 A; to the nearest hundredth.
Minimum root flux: 5.59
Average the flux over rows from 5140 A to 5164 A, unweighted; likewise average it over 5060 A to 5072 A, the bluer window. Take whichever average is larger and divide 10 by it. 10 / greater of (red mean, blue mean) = 0.263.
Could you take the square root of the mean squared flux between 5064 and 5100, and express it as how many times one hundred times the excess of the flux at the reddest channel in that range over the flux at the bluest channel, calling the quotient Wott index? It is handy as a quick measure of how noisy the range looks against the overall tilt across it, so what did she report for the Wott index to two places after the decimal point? -0.15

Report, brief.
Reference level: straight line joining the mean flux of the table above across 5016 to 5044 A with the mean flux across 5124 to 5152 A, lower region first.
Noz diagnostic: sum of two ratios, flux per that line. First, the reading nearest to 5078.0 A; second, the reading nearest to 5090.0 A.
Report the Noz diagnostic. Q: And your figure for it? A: 2.16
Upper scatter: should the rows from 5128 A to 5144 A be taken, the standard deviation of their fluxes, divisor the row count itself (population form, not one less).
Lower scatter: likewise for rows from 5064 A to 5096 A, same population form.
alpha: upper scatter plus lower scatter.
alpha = 2.5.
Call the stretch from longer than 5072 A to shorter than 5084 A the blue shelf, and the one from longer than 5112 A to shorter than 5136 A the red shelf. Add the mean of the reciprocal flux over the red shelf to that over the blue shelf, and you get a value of 0.0576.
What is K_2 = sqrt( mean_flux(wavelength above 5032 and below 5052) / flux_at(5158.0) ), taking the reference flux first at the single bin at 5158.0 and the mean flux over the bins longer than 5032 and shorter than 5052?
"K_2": 0.98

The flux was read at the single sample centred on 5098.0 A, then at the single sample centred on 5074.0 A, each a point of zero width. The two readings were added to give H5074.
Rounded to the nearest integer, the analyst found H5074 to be 72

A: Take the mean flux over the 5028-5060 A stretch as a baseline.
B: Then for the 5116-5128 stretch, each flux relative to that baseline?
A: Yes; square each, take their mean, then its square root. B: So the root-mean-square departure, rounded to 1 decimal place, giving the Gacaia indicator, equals 3.8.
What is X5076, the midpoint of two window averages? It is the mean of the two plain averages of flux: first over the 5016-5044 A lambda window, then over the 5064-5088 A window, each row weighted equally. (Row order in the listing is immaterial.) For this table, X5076 36.1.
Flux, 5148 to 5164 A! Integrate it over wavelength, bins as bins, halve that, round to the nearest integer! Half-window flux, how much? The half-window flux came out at 273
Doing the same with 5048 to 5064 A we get 306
